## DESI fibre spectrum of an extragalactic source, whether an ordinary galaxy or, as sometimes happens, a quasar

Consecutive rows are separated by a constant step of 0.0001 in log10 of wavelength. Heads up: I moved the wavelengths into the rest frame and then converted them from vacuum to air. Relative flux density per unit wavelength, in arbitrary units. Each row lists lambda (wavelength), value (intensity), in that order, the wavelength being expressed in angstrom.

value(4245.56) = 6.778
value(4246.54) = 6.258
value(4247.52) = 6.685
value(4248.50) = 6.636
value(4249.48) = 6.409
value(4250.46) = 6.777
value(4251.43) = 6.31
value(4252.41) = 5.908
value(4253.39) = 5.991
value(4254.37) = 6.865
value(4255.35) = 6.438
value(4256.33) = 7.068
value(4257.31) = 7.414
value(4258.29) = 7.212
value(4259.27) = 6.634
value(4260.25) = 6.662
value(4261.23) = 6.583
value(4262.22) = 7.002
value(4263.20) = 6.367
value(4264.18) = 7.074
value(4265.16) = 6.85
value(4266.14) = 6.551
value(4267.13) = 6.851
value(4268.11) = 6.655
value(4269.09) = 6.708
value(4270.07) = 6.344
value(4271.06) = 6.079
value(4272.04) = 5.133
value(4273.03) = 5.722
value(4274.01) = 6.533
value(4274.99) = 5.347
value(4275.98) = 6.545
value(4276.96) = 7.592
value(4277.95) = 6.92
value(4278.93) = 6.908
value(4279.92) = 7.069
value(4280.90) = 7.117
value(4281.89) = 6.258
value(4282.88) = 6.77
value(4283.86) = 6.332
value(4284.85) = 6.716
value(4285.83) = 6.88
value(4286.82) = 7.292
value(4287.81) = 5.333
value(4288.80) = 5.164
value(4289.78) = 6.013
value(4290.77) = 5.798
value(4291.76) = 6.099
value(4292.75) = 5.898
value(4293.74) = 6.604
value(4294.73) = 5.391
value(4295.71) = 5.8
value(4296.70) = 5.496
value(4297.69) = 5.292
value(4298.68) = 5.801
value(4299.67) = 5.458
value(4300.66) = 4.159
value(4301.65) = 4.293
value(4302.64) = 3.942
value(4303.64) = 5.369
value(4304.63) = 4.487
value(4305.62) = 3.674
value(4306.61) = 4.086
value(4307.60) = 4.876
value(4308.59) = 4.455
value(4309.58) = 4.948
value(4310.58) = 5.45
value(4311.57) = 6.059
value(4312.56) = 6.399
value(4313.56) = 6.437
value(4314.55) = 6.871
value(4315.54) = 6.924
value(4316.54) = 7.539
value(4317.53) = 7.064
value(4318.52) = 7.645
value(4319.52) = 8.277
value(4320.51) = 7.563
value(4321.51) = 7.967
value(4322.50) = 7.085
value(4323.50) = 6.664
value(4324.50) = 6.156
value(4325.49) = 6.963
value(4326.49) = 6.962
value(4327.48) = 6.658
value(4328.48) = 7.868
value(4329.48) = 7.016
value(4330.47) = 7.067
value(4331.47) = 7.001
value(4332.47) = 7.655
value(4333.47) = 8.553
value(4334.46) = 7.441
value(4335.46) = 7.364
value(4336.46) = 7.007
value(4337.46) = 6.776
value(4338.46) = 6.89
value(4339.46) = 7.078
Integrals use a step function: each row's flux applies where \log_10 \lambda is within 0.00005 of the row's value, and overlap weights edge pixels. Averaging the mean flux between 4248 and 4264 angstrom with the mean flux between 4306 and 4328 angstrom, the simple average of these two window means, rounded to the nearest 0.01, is 6.57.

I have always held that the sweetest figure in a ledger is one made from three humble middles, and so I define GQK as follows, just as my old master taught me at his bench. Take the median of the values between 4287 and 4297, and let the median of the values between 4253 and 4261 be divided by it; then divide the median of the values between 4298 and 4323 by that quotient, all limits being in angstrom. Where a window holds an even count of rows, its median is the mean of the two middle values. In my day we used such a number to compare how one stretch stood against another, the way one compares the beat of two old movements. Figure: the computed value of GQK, 5.0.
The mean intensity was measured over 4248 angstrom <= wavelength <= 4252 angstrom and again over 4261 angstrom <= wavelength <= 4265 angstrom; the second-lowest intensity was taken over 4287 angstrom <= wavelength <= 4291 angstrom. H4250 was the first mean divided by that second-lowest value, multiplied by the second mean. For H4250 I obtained 8.3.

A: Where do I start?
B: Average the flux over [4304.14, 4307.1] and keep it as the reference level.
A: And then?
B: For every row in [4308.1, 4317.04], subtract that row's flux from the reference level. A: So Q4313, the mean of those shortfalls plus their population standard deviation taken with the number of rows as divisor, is -1.1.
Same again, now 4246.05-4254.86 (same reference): -2.0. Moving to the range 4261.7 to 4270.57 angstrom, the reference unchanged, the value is -2.4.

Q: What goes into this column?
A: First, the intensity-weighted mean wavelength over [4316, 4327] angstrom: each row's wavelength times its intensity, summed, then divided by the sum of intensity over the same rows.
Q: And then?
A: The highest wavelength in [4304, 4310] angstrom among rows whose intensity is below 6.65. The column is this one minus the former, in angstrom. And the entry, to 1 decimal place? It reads -11.8 angstrom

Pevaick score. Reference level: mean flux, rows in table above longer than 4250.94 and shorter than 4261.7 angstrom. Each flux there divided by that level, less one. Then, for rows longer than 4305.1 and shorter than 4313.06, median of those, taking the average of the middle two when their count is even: -0.26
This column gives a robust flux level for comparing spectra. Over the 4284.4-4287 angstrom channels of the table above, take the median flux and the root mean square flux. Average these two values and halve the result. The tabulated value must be 3.46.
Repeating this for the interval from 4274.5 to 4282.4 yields 3.42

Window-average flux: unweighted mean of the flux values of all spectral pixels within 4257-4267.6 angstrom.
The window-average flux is 6.8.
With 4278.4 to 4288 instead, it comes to 6.7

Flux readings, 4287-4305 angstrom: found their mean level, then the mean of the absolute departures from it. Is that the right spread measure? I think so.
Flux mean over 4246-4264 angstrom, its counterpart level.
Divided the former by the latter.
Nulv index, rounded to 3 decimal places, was 0.081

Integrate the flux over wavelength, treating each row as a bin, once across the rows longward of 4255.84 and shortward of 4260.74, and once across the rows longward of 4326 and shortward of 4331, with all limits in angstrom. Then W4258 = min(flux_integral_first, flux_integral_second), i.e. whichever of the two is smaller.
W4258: 34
